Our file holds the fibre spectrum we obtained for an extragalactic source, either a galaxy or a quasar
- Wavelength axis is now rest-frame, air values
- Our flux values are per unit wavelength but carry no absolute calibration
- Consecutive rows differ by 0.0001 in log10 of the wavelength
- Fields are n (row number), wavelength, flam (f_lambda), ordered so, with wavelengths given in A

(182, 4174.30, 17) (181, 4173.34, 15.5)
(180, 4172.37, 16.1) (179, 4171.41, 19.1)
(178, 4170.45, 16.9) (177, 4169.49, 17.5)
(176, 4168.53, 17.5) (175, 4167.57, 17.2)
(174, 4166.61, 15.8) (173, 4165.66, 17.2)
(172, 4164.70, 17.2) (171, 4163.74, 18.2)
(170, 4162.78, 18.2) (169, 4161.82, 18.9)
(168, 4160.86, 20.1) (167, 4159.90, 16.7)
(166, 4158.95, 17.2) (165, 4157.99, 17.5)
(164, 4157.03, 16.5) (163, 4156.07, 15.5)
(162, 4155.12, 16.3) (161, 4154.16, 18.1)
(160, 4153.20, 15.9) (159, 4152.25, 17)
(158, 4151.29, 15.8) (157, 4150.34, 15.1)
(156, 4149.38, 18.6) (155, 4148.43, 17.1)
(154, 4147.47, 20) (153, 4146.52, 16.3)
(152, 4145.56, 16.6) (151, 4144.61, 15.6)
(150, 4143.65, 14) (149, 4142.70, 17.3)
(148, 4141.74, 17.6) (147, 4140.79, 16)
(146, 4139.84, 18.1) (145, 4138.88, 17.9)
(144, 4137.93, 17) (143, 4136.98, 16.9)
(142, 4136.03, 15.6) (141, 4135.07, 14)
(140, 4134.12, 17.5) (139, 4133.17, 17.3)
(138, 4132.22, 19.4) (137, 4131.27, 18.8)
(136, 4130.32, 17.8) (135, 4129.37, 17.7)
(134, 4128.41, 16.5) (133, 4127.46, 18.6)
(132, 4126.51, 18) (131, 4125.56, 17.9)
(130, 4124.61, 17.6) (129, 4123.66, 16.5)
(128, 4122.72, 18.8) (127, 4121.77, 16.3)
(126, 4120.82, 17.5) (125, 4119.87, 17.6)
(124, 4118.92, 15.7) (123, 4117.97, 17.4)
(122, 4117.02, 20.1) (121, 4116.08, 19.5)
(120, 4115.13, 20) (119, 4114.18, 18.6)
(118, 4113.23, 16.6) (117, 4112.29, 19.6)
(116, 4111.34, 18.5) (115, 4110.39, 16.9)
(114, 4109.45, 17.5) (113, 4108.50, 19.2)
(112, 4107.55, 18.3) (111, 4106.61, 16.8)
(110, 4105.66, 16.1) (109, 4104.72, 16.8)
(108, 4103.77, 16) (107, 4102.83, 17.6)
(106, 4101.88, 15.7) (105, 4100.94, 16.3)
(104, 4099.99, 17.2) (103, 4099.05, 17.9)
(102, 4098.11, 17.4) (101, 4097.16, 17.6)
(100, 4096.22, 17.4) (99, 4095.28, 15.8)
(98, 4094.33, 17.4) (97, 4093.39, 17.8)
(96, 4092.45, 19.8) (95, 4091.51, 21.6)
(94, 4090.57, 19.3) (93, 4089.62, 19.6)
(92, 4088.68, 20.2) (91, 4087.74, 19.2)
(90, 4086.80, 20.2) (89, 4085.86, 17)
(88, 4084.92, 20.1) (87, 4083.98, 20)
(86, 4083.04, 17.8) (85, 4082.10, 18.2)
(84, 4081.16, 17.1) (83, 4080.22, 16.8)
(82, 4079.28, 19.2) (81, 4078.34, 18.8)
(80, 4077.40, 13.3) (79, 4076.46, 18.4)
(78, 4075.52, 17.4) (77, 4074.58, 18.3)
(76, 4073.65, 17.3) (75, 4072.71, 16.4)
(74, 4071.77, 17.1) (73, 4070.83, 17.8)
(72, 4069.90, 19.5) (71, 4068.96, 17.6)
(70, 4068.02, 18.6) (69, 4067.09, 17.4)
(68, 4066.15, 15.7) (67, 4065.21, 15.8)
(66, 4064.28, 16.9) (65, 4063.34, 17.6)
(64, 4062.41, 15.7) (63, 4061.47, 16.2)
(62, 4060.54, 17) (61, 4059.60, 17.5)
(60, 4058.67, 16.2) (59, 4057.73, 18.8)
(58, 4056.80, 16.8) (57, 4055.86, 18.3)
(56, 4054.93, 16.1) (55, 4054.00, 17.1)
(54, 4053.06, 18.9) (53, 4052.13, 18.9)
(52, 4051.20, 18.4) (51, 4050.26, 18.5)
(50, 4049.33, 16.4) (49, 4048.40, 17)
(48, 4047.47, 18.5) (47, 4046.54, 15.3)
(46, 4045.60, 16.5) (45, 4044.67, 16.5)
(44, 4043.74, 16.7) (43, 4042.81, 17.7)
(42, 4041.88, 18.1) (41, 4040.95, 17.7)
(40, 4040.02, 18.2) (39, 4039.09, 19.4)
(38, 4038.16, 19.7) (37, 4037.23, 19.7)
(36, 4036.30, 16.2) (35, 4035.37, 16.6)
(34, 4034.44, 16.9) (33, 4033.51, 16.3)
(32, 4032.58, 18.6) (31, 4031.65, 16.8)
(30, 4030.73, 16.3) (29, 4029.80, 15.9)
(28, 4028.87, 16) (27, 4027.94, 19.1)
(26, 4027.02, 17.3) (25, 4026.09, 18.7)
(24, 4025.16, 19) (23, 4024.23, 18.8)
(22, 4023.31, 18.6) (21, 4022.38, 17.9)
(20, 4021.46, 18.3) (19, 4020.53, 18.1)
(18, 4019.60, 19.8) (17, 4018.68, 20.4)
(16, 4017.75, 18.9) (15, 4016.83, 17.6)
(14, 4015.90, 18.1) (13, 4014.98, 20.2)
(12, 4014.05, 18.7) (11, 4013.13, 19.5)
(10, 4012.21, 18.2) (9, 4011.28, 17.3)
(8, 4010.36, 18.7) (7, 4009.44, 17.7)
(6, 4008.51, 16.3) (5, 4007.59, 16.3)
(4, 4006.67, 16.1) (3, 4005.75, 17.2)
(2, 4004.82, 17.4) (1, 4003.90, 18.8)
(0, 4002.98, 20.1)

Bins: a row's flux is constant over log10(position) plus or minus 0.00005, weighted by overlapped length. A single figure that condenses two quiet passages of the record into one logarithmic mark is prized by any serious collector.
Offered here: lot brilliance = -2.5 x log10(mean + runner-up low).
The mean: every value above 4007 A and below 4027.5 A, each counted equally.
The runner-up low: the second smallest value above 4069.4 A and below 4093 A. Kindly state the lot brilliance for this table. -3.85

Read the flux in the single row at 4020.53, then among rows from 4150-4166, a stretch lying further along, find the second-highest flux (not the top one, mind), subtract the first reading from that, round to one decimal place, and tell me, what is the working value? 0.8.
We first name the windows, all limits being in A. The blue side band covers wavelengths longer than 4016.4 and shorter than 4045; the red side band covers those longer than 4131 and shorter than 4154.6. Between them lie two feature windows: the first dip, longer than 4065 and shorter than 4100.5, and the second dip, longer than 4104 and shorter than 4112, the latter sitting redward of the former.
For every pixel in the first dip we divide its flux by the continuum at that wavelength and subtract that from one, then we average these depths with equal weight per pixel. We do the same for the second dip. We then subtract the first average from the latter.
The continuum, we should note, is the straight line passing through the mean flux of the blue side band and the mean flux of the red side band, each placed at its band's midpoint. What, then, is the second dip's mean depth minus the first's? 0.015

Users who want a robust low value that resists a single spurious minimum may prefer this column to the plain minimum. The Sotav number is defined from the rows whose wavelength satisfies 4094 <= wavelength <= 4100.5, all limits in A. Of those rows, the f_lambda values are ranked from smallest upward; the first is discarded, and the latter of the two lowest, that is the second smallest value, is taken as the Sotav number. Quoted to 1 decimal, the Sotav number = 17.2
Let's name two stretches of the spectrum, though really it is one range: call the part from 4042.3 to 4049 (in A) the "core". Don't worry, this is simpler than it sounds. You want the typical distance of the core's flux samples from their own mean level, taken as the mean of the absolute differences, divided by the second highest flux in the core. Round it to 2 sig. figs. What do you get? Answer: 0.041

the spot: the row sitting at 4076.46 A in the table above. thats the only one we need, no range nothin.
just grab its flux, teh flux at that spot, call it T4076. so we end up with 18.4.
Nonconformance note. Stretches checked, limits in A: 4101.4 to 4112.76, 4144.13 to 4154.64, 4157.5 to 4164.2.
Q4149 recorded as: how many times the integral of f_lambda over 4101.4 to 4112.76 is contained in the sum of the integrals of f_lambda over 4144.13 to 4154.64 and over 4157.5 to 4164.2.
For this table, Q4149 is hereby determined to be 2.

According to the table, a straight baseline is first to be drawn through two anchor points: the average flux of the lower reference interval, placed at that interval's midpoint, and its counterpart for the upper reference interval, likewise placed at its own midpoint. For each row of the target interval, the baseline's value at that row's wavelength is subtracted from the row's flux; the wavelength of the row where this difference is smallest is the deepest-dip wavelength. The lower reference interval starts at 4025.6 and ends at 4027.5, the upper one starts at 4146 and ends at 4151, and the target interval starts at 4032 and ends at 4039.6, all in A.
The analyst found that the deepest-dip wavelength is 4036.30 A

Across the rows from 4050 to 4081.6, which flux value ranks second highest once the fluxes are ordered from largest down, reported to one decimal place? 19.2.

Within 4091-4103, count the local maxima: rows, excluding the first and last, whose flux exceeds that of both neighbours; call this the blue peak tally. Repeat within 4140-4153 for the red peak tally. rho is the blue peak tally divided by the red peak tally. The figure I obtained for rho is 0.50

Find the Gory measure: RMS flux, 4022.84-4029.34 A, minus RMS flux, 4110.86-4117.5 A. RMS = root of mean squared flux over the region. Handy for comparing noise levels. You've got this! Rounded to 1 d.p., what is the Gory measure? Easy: -0.8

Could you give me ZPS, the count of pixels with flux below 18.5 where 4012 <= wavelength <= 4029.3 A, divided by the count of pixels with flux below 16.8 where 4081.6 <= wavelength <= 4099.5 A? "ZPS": 8.0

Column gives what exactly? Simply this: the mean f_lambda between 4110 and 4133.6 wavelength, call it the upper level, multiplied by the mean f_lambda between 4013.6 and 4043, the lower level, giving 325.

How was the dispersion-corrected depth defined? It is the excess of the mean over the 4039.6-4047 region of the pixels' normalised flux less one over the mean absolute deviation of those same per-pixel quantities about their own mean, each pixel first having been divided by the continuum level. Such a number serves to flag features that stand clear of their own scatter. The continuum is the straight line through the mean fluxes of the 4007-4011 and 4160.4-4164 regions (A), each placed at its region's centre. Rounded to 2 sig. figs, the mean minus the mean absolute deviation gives -0.078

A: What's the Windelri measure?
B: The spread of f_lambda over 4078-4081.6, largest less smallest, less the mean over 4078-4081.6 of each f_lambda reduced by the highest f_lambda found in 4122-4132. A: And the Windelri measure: 3.2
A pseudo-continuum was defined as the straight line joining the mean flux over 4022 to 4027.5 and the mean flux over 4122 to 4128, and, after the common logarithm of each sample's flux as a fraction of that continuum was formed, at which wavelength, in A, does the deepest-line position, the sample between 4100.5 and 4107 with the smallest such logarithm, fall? 4101.88 A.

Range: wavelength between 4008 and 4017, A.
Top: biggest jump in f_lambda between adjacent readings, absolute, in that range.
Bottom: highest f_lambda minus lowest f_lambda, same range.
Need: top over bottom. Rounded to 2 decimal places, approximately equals 0.54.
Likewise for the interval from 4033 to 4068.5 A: 0.80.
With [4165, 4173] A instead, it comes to 0.91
